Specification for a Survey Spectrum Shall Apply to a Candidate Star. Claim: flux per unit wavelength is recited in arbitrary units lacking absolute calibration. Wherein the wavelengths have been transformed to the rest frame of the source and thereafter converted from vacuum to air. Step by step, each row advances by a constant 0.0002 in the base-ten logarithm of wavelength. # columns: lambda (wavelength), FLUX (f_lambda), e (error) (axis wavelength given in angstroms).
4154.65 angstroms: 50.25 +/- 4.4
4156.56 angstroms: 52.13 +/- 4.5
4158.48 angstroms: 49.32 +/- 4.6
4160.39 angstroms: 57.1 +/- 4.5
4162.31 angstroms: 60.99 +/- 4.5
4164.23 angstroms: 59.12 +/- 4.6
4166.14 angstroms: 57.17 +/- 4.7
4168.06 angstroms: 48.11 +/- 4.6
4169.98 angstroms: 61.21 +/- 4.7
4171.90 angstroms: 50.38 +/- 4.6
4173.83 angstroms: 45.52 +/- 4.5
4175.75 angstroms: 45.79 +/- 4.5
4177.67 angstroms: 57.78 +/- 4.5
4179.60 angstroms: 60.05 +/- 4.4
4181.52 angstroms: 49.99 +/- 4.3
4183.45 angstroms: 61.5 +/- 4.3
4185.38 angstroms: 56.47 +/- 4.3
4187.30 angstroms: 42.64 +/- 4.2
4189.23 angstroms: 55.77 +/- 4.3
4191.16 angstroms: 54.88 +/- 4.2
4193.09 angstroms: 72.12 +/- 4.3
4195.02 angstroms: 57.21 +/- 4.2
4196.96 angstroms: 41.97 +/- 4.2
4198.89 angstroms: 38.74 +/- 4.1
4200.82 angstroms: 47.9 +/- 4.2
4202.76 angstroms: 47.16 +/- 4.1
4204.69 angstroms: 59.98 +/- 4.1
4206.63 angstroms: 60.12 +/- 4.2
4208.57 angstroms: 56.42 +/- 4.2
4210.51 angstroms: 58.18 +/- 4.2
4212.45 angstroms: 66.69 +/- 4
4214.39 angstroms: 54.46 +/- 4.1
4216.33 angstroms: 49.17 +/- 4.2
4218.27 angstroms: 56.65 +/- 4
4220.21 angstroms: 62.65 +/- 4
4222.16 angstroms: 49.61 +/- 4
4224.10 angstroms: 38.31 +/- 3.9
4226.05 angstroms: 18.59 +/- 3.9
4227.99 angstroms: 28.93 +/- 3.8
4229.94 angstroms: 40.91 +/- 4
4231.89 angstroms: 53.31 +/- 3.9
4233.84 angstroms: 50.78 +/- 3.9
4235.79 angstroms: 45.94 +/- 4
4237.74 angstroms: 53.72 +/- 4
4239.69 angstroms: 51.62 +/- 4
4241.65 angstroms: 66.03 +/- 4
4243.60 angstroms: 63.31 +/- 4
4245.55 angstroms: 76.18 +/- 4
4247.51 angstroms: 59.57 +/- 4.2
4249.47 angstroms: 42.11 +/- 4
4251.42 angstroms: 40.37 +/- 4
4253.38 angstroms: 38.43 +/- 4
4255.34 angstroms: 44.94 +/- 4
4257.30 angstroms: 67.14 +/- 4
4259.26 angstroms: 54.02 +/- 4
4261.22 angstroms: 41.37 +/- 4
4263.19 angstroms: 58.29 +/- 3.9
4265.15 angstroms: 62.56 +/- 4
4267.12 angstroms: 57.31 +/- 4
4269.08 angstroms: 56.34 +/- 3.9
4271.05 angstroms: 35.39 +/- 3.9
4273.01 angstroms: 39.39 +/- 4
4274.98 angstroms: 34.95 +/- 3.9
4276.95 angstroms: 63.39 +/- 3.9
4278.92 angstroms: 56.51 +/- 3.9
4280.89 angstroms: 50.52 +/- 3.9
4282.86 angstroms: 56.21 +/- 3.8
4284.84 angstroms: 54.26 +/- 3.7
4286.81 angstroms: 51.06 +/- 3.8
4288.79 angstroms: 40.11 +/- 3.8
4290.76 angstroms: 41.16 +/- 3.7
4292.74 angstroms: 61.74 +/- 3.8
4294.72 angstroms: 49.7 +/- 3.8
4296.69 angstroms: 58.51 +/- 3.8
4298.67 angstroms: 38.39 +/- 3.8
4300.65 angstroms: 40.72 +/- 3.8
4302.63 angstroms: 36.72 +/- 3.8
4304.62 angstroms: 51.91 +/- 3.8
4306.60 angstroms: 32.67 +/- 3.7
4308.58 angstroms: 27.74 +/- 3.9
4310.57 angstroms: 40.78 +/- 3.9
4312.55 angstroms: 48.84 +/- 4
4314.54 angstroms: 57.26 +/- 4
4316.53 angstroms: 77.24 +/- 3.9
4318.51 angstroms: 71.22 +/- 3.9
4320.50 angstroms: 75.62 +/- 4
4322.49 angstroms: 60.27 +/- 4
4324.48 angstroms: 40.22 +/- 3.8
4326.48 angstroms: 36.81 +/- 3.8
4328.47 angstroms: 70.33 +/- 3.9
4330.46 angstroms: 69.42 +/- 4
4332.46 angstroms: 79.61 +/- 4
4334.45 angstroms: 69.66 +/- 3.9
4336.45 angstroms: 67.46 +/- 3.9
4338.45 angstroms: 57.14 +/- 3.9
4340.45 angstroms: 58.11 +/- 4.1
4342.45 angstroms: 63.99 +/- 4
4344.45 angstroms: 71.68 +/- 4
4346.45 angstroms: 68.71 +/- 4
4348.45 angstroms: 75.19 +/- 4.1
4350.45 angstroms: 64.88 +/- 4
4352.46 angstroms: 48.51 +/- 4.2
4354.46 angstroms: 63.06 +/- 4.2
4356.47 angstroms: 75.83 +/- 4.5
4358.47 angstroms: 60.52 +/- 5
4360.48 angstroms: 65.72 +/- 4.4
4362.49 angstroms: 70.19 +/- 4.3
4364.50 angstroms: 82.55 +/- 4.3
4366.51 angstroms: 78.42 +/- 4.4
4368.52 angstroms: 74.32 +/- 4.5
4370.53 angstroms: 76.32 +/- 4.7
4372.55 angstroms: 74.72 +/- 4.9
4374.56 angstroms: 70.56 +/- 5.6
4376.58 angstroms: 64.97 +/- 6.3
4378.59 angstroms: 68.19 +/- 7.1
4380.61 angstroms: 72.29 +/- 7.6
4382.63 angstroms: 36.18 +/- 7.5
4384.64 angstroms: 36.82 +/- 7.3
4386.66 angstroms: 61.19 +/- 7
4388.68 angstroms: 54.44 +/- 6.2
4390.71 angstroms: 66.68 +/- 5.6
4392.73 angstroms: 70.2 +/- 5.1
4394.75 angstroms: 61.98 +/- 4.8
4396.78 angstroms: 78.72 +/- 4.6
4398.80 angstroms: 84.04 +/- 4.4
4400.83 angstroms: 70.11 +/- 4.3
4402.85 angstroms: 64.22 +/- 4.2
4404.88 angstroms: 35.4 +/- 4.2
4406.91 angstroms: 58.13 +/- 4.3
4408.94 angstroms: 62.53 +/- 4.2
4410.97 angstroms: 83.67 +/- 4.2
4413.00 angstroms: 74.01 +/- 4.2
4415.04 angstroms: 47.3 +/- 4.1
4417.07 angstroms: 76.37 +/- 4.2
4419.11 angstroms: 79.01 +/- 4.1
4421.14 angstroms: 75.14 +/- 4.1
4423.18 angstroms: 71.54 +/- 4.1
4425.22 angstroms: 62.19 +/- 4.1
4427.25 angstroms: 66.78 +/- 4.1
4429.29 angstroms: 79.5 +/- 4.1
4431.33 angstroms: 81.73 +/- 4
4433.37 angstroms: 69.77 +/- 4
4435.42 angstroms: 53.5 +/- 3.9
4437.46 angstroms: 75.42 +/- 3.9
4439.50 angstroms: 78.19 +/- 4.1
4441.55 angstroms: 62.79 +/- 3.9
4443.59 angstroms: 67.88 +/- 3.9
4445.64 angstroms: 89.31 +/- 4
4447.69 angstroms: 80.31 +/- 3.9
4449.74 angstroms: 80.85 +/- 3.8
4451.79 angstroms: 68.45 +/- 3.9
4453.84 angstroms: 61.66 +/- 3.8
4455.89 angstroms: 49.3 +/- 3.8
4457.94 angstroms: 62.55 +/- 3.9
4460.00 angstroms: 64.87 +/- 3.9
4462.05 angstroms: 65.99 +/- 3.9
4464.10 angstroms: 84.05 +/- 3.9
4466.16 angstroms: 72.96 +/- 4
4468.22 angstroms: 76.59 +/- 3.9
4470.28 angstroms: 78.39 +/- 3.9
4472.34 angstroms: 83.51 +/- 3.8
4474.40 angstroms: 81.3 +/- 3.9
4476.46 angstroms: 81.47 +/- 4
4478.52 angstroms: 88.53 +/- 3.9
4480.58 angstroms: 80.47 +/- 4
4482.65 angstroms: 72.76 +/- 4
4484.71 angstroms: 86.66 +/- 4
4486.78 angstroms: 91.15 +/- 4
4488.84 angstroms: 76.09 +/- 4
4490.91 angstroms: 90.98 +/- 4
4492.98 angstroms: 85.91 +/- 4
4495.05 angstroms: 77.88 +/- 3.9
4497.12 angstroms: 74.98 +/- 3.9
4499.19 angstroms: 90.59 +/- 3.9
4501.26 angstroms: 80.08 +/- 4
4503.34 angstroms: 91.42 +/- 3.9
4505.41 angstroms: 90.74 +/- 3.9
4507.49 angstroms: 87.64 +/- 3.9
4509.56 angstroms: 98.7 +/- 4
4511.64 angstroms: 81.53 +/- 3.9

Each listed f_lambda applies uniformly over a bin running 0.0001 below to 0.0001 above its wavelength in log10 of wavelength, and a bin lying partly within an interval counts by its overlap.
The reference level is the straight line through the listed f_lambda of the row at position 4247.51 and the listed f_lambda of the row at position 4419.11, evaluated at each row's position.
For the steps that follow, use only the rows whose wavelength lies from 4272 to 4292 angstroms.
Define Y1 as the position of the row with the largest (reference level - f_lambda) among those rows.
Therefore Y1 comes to 4274.98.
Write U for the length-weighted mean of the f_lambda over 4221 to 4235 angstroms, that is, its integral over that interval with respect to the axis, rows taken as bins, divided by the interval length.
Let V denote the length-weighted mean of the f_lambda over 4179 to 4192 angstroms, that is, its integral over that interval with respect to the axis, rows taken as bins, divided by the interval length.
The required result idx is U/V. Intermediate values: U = 40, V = 54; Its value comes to 0.74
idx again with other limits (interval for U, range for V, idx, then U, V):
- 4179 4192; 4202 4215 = 0.94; 54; 58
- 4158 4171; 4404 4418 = 0.90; 56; 63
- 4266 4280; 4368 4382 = 0.70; 49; 71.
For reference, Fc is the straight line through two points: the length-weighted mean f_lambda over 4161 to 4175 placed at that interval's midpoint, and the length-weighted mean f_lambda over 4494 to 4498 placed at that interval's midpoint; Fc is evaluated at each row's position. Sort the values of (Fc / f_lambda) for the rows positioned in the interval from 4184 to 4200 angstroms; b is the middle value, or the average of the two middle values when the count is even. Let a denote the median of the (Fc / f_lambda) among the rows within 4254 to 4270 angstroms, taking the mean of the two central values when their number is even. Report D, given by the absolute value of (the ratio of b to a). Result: 0.9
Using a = 1.08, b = 1.01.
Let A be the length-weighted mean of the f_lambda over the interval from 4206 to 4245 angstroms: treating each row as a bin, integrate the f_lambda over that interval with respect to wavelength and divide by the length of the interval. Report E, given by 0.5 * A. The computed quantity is 25.7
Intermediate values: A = 51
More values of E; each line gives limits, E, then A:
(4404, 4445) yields 34.2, 68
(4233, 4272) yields 26.6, 53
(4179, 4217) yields 27.3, 55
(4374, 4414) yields 31.8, 64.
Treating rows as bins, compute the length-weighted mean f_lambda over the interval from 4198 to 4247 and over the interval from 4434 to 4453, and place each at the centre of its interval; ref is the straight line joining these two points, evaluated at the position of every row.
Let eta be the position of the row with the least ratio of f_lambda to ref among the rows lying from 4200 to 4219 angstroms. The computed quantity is 4202.76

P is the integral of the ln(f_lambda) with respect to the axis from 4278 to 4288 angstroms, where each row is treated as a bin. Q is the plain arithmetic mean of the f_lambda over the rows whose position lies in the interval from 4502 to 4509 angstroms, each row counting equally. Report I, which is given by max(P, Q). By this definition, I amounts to 90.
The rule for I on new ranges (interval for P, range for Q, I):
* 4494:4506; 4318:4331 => 61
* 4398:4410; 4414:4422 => 69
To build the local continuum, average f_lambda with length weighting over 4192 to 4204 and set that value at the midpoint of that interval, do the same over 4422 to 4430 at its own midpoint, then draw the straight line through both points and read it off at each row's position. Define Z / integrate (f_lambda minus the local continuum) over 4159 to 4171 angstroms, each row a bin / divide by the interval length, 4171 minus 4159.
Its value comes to 9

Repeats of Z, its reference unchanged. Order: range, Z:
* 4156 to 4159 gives 3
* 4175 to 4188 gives 4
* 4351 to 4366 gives 3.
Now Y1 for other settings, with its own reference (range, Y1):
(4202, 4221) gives 4202.76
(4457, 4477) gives 4457.94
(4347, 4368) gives 4352.46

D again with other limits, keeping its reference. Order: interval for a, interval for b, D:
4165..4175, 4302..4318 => 1.3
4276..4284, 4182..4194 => 0.9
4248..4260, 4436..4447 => 0.7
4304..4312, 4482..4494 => 0.5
